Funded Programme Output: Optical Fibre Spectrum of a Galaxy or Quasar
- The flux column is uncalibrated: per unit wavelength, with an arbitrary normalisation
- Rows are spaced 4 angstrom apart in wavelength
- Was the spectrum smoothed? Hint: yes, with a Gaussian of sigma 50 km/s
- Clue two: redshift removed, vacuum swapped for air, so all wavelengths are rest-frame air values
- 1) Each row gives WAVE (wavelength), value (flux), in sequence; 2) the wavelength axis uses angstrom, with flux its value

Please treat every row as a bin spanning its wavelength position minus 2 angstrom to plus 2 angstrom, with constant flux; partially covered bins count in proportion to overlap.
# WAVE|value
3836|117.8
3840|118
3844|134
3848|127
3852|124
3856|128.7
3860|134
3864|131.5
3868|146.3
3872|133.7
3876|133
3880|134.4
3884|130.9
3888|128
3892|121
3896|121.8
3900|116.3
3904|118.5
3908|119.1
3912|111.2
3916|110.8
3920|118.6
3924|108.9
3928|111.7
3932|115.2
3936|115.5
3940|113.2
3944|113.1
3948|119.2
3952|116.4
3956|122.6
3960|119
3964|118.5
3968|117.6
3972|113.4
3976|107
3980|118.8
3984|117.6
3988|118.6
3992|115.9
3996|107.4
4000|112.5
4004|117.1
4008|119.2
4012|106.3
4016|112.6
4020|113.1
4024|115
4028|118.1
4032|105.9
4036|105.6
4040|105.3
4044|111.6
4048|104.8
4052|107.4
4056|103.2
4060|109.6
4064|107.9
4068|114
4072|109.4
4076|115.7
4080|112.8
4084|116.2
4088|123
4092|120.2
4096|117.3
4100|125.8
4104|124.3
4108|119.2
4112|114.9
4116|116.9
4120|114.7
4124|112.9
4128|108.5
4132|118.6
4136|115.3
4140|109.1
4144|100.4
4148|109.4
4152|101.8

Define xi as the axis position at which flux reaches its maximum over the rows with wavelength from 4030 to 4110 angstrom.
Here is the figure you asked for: 4100 angstrom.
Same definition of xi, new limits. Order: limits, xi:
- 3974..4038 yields 4008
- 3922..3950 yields 3948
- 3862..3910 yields 3868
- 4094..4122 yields 4100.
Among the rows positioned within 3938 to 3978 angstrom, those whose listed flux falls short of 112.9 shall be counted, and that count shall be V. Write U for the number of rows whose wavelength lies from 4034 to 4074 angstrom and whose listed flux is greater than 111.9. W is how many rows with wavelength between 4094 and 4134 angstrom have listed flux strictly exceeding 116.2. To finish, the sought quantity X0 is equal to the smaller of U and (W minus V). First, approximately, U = 1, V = 1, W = 6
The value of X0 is 1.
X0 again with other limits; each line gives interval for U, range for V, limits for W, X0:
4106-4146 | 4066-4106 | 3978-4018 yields 3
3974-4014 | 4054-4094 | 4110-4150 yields -3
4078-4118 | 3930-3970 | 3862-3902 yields 10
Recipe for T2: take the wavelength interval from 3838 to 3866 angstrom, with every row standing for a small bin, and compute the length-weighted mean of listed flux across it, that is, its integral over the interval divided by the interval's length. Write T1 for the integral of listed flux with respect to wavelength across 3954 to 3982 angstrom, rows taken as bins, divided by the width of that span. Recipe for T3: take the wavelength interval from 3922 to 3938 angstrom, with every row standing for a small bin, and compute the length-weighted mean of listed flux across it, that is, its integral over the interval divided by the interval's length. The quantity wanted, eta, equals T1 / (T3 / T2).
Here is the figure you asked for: 133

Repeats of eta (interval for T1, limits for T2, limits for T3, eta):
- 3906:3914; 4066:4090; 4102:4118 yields 112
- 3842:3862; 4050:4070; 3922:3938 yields 124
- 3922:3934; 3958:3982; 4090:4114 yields 108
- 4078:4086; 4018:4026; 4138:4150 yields 123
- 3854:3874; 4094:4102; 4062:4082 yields 146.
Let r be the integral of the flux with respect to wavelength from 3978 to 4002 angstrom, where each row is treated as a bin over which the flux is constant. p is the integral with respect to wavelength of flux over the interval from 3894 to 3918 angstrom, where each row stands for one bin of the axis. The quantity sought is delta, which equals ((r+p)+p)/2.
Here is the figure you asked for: 4172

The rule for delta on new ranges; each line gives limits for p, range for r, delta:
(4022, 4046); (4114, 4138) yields 4020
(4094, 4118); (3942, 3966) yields 4291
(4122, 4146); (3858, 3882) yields 4285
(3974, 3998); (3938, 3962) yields 4148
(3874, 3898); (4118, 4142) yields 4435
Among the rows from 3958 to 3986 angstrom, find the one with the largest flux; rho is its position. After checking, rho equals 3960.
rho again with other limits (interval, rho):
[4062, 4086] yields 4084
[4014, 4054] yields 4028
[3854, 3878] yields 3868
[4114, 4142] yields 4132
